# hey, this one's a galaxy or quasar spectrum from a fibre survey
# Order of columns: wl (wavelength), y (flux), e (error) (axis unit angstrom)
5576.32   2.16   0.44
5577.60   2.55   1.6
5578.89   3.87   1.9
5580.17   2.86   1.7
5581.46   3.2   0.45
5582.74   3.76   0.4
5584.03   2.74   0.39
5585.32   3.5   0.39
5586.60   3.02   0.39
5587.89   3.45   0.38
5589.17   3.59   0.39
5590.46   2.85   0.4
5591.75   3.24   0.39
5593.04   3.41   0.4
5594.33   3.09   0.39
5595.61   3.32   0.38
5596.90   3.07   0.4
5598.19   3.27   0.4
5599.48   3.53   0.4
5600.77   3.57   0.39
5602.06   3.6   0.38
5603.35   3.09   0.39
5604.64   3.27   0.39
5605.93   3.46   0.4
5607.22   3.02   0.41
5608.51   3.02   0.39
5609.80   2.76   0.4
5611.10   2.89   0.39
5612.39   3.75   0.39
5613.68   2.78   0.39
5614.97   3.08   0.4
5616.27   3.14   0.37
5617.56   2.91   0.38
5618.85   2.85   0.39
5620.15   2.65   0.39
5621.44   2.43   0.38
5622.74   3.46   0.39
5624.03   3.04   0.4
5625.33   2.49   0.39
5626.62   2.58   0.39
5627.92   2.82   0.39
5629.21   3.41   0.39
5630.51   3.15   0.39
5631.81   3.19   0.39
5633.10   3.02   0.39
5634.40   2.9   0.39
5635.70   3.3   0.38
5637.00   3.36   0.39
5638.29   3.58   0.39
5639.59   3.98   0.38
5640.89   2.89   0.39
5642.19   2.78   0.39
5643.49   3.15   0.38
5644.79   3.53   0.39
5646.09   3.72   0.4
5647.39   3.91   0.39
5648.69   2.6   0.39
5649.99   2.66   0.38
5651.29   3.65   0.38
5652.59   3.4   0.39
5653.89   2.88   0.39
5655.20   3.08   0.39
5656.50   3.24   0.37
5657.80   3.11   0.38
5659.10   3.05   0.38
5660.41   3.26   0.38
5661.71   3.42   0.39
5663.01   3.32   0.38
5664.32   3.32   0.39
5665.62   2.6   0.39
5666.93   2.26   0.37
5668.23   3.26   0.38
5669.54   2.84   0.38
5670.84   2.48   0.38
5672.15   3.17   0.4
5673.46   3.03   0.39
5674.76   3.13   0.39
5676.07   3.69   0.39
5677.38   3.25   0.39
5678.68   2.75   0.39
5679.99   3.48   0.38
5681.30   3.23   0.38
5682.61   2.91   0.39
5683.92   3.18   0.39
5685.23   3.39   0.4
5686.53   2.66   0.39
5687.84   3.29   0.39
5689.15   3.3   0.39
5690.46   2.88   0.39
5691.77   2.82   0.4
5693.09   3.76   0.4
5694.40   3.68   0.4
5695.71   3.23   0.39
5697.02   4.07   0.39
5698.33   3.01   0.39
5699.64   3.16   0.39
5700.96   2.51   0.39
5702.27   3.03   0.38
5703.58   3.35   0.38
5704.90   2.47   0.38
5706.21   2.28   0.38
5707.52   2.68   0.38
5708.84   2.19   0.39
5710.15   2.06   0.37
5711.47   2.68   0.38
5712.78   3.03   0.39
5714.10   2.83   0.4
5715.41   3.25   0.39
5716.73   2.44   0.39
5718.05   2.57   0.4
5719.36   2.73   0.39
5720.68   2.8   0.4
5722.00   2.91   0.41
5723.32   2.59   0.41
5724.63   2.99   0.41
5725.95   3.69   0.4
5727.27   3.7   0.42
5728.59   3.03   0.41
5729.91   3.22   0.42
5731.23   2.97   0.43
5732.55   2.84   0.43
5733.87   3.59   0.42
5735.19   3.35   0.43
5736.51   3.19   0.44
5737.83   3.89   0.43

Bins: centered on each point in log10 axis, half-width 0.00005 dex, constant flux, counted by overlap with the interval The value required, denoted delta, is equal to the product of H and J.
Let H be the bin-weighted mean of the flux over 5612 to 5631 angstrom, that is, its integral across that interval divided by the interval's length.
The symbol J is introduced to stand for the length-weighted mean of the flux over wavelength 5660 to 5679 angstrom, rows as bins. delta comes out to 9.0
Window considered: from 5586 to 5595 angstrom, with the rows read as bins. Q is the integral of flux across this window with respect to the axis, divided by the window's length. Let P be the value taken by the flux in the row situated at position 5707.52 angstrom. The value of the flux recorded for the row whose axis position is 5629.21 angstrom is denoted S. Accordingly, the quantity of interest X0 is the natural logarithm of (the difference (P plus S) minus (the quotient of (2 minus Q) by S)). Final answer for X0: 1.86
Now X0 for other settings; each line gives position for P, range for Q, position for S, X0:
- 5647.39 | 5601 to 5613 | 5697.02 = 2.11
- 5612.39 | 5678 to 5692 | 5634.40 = 1.95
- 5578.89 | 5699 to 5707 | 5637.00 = 2.01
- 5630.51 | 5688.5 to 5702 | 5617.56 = 1.87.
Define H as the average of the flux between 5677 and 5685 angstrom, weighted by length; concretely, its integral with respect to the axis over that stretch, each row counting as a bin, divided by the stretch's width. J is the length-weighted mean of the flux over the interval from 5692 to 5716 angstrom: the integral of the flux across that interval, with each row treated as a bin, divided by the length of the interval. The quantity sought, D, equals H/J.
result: 1.06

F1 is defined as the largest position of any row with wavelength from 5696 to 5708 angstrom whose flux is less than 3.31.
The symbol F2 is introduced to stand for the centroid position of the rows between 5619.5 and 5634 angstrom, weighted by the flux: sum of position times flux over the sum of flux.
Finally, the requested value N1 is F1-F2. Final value 80.7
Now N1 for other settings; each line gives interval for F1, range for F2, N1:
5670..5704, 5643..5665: 48.4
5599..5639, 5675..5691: -47.4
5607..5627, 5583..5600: 34.8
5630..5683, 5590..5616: 80.0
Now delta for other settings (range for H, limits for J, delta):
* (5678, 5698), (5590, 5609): 10.6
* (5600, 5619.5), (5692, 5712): 9.3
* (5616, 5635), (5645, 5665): 9.5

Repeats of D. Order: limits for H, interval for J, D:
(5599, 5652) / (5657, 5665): 0.97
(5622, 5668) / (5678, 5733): 1.05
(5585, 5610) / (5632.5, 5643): 1.01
